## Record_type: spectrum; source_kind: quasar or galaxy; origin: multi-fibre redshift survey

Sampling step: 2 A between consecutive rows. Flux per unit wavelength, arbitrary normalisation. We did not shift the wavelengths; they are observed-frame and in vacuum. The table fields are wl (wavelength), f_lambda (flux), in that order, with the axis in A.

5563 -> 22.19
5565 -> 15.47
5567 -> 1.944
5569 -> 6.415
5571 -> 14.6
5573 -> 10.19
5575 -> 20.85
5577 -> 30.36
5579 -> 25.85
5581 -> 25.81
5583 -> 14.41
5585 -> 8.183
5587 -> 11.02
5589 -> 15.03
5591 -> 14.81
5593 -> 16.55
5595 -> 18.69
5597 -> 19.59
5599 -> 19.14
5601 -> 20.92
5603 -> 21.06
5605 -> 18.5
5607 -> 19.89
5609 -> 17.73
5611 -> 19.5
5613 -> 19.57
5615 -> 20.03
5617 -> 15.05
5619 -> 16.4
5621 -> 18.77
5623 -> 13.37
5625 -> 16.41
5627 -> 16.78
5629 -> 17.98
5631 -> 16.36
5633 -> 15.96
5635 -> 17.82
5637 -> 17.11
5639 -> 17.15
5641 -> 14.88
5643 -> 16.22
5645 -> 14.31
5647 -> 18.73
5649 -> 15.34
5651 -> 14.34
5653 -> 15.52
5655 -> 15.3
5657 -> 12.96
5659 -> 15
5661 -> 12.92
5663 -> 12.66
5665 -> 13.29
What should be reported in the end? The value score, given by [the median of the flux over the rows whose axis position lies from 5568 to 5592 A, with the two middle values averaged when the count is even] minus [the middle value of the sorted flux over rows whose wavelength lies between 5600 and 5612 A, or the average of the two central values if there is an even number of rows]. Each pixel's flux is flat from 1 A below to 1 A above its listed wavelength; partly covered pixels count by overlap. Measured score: -5.0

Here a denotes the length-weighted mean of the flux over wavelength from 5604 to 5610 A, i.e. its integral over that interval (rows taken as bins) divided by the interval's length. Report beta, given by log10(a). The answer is 1.27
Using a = 18.7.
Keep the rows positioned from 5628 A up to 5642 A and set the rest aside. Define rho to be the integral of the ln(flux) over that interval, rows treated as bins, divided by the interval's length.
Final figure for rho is 2.82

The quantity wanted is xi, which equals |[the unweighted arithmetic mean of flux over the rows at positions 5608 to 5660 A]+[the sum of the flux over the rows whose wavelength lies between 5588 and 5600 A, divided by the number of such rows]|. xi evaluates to 33.8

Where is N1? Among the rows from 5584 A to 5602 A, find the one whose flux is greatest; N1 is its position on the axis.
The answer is 5601 A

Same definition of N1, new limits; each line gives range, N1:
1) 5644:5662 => 5647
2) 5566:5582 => 5577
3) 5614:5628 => 5615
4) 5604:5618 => 5615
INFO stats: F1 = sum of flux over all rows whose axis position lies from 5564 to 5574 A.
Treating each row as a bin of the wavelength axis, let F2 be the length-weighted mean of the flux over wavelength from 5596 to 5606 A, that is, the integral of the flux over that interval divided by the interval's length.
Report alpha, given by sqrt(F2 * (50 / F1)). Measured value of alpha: 4.52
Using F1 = 49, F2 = 20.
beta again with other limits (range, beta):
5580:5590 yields 1.17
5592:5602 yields 1.28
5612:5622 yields 1.25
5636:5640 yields 1.23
